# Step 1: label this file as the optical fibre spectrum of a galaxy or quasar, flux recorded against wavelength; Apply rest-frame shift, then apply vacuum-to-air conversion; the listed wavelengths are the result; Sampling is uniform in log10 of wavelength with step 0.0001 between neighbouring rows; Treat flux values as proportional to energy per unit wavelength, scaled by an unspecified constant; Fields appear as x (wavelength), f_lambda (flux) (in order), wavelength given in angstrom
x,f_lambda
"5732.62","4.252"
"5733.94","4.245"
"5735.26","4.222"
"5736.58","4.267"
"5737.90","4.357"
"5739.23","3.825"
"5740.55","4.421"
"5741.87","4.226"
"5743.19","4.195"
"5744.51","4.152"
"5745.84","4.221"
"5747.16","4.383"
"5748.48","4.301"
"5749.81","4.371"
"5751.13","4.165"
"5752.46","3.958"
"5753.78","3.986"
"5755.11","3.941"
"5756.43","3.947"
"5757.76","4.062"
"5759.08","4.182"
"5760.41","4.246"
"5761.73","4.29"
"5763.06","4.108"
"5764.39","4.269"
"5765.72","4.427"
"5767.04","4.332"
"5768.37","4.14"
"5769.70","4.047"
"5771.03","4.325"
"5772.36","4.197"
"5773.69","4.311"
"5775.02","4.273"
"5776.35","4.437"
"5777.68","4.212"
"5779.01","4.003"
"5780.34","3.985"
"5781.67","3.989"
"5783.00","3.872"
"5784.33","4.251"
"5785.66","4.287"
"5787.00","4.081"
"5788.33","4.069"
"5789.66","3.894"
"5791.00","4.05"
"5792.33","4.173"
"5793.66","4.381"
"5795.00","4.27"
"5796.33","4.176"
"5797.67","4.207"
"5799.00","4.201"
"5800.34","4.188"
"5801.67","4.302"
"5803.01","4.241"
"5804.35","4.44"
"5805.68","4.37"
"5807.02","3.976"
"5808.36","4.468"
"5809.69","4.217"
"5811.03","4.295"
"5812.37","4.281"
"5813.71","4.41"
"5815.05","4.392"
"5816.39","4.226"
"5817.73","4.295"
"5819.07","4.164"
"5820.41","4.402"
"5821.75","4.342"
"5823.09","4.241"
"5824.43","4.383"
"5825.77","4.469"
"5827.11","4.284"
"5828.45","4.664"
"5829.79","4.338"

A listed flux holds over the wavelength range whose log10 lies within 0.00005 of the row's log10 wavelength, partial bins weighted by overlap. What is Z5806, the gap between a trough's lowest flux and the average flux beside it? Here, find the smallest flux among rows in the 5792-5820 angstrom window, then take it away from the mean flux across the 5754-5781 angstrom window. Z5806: 0.21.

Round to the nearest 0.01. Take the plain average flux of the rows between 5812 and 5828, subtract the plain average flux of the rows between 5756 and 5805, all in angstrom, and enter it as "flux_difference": 0.14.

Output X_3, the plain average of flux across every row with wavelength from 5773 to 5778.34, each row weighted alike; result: 4.31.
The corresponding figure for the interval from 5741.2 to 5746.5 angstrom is 4.20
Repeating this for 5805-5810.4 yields 4.26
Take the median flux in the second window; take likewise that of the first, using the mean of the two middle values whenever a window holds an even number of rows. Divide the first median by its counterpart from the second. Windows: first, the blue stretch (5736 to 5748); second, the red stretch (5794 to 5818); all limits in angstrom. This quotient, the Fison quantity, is 0.99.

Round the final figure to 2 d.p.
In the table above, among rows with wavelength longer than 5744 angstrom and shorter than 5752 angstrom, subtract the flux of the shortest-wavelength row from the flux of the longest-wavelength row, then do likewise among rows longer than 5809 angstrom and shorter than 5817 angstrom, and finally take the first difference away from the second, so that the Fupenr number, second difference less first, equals 0.00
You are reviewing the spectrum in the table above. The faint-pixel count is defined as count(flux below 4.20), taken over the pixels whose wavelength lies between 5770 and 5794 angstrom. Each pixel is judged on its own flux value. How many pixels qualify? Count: 10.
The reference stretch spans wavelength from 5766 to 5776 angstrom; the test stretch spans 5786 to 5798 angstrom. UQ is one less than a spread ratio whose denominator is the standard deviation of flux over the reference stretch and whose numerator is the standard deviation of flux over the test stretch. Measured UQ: 0.3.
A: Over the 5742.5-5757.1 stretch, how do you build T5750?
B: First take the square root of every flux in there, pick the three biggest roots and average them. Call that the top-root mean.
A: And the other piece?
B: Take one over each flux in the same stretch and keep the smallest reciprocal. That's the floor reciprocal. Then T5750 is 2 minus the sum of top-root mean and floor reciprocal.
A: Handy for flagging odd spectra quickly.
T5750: -0.314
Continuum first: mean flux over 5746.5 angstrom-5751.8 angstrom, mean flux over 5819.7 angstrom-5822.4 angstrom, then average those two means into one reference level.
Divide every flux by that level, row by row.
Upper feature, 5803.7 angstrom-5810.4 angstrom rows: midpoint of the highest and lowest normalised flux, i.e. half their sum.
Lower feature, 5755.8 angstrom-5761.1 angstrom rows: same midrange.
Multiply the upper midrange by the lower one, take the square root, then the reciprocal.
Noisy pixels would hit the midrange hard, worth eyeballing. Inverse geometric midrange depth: 1.04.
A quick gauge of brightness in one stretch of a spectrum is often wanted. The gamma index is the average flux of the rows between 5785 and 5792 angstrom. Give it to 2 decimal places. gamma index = 4.08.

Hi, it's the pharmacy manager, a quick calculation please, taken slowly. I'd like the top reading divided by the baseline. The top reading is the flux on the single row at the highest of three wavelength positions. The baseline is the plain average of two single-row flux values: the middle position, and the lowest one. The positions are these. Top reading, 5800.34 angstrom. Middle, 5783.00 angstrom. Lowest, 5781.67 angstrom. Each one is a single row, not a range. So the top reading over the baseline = 1.07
